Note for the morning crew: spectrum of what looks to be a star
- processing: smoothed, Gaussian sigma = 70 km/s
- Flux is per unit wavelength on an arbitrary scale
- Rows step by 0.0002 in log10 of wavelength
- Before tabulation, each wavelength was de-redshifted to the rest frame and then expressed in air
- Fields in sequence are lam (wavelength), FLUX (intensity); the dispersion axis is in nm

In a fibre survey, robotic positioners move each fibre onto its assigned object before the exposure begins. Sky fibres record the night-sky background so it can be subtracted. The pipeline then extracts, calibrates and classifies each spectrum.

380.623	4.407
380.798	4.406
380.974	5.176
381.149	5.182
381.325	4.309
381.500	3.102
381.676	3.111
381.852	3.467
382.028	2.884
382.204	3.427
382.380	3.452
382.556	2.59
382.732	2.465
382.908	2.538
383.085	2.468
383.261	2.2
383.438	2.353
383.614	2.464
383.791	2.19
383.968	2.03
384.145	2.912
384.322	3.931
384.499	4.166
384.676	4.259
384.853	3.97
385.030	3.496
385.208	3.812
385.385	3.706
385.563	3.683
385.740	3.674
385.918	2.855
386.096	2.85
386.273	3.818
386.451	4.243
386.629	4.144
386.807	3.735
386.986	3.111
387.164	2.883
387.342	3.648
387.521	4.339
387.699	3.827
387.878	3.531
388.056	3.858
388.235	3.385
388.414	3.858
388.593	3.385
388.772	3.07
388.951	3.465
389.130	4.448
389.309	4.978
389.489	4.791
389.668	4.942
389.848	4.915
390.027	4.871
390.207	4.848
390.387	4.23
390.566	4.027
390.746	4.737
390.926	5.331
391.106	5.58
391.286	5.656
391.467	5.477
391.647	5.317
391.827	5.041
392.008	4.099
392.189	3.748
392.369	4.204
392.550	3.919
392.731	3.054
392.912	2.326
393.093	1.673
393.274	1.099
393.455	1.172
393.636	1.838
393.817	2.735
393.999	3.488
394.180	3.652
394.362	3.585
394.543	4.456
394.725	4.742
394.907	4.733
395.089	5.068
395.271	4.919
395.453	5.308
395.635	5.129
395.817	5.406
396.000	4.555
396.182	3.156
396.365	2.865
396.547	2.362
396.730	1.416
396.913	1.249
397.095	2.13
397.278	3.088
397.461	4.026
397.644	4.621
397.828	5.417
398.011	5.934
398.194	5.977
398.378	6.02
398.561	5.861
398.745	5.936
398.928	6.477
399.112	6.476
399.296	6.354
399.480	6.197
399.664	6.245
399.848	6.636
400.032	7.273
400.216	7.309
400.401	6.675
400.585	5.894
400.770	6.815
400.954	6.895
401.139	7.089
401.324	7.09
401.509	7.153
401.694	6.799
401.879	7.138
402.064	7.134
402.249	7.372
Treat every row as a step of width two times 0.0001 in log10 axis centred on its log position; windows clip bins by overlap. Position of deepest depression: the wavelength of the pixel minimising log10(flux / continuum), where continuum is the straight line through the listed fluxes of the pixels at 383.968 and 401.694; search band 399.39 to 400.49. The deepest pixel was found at 399.664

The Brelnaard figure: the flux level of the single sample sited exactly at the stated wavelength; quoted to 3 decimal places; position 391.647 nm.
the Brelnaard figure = 5.317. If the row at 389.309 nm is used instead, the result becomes 4.978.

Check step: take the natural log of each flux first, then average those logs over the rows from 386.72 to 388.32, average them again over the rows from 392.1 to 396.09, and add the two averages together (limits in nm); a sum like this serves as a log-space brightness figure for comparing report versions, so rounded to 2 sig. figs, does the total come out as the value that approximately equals 2.5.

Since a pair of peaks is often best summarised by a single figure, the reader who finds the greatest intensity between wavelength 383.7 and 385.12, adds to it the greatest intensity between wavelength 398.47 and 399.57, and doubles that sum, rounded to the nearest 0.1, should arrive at 21.5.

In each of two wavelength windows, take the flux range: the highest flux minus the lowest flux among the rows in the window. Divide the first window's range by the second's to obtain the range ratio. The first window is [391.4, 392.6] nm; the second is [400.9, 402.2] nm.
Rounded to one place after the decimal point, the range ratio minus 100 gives -95.1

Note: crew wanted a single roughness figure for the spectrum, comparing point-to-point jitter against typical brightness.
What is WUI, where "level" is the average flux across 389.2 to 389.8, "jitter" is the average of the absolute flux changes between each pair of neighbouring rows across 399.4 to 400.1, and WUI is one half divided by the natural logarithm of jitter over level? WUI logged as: -0.191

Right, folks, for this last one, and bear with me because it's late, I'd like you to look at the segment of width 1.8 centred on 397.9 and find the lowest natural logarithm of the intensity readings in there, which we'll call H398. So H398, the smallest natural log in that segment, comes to 0.8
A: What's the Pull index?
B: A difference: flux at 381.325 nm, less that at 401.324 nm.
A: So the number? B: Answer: -2.8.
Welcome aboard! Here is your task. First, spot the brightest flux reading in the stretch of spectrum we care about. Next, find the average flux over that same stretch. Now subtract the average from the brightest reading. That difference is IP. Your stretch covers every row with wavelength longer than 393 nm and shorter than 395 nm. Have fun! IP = 1.7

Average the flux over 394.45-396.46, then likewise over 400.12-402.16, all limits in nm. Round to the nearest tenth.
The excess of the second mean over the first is 2.3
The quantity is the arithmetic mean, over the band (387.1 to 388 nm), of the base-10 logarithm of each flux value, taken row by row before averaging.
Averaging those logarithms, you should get 0.56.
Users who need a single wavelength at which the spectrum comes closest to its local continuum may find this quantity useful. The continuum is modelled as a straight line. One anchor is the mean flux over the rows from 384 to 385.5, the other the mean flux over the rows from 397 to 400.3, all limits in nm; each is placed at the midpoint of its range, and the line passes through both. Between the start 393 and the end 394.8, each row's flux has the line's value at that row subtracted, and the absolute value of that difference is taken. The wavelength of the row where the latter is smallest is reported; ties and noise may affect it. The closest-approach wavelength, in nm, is 394.725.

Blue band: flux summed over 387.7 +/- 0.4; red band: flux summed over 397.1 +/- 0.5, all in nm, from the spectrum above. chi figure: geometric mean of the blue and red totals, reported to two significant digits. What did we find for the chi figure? 15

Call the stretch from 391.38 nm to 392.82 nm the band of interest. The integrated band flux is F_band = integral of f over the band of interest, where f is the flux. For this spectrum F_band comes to 6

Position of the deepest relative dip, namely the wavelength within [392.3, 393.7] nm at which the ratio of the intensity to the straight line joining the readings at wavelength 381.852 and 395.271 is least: 393.274 nm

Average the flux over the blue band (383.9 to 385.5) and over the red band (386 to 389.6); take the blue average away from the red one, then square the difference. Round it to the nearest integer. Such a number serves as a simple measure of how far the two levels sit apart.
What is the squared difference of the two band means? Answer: 0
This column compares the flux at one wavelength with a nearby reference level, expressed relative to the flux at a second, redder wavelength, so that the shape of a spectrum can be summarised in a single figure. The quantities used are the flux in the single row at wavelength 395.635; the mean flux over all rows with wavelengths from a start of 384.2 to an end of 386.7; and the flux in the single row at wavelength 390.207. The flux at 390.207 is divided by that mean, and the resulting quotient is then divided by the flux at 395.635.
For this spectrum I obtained 0.252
